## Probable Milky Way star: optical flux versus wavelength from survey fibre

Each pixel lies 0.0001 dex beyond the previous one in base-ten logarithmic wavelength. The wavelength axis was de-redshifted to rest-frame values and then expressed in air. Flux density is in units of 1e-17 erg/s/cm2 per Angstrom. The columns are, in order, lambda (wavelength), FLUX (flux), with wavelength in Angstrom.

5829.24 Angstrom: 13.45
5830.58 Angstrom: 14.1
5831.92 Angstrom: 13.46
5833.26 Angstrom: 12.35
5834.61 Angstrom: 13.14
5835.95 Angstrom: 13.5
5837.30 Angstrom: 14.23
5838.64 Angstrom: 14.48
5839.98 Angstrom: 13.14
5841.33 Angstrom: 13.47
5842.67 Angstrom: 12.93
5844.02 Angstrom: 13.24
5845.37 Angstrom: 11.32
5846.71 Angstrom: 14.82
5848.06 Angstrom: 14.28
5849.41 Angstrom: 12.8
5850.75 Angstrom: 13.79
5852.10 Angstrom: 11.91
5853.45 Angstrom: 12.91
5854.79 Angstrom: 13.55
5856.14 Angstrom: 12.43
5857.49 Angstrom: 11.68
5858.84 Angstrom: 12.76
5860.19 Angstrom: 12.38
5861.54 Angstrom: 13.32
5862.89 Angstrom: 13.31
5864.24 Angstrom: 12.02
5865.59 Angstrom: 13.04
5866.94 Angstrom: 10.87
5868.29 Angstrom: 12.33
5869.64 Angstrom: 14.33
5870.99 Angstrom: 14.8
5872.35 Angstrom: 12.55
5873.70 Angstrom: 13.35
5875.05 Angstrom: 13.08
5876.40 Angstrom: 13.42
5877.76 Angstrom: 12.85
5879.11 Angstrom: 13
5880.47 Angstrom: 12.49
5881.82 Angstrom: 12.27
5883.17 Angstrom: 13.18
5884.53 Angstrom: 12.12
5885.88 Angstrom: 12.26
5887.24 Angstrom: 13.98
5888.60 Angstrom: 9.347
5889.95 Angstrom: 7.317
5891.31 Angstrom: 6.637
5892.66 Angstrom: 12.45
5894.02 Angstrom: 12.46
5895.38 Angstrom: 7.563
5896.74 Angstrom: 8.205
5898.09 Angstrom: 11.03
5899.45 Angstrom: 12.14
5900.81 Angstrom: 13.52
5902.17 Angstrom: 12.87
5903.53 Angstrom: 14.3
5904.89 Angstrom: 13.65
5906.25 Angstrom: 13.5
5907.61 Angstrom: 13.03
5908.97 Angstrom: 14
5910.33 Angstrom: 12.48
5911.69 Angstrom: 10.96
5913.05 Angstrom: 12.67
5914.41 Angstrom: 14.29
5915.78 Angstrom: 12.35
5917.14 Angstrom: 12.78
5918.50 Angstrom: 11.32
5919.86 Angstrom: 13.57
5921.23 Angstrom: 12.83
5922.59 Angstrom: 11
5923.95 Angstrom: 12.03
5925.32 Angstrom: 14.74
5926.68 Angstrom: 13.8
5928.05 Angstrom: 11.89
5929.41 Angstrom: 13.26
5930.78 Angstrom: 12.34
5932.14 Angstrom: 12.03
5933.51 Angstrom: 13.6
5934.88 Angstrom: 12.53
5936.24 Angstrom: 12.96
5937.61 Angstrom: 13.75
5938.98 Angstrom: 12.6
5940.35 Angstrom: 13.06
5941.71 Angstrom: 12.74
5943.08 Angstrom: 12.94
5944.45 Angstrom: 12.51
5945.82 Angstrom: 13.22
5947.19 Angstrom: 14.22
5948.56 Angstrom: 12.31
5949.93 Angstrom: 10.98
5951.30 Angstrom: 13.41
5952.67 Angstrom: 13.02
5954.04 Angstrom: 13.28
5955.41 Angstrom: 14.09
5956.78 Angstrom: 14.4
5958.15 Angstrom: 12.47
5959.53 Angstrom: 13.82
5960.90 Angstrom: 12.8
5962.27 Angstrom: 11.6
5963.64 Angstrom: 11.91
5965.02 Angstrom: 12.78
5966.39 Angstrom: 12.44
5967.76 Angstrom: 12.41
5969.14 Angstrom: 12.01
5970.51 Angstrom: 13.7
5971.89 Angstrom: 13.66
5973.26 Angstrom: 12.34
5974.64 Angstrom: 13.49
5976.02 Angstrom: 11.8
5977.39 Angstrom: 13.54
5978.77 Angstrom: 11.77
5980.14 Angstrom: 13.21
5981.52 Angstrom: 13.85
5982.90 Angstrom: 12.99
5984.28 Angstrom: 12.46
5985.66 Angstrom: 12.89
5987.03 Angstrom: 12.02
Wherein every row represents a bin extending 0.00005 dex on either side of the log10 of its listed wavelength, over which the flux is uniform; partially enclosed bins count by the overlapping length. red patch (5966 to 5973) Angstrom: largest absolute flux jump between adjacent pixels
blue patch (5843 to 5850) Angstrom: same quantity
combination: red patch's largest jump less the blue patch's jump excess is -1.8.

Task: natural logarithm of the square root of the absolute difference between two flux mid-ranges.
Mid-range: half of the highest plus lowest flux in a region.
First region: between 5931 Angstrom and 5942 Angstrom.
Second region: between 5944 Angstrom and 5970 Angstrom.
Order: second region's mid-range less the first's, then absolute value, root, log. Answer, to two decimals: -0.80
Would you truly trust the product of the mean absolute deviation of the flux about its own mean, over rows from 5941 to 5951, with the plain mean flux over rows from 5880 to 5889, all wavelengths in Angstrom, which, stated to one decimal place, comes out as 8.1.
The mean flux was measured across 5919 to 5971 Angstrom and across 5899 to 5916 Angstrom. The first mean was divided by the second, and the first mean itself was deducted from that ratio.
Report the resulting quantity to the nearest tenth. -11.9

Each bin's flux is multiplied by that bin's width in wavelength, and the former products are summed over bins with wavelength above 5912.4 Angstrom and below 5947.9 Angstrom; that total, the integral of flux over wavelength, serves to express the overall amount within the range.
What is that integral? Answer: 457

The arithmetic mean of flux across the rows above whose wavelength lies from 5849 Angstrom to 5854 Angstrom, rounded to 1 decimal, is 12.9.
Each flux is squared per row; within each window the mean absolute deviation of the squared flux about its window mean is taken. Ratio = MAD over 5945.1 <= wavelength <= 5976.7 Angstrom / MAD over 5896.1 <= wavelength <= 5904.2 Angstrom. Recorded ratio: 0.5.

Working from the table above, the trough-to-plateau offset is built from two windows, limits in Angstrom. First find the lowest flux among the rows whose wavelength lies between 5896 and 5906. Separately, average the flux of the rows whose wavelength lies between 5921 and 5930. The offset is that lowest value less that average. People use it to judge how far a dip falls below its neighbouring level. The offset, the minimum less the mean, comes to -4.6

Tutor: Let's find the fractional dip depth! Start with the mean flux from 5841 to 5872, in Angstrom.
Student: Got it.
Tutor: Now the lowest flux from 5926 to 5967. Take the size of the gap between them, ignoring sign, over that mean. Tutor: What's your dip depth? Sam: 0.15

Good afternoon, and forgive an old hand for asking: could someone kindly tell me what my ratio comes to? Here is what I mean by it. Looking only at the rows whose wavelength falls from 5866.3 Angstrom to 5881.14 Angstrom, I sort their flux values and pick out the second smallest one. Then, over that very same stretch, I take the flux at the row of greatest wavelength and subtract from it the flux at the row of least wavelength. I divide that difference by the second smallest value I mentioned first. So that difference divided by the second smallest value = 0.13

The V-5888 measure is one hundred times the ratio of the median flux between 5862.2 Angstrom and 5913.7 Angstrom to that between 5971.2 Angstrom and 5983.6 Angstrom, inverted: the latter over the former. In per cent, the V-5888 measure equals 105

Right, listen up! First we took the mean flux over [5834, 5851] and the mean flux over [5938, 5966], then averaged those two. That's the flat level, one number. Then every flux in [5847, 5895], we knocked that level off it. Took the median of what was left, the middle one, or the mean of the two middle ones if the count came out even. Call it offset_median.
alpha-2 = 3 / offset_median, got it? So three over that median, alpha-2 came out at -7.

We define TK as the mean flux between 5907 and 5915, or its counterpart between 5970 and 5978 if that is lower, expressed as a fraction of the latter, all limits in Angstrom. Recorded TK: 0.99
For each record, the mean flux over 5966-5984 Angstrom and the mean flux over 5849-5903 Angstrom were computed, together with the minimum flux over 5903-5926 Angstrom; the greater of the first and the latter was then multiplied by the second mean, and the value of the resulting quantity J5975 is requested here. 156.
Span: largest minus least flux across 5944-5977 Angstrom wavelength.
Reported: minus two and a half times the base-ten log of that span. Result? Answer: -1.3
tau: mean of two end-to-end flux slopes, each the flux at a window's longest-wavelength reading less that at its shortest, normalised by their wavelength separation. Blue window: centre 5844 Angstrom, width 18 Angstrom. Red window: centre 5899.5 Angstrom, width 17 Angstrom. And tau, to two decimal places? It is 0.15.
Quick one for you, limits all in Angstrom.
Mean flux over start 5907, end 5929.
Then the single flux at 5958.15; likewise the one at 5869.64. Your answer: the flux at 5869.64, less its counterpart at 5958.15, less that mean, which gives -10.9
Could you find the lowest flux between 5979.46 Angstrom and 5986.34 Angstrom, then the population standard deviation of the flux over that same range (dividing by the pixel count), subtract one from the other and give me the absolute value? 12.0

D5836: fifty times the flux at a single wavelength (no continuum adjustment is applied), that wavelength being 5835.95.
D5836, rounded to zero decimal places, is 675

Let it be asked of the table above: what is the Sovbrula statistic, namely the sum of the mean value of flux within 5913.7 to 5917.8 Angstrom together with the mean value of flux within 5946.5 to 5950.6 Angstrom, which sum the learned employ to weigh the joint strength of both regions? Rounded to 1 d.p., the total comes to 25.6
